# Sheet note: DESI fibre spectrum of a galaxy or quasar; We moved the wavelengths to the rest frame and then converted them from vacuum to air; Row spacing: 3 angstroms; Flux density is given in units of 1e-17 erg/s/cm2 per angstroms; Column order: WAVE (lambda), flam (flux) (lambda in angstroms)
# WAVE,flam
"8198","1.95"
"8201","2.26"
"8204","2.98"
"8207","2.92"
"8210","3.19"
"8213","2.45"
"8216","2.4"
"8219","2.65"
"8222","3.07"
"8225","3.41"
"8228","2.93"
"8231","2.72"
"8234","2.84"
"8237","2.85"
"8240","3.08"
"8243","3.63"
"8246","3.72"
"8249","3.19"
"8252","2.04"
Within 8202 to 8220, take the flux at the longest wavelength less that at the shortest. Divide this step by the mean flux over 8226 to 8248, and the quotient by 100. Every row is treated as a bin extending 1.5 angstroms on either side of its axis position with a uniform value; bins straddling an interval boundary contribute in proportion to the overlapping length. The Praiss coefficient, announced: -0.0011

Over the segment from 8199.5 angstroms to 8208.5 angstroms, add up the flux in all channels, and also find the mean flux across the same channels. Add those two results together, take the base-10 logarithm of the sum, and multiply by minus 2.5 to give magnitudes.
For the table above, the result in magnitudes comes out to -2.59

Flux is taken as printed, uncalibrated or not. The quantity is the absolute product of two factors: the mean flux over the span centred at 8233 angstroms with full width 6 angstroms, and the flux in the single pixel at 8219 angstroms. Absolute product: 7.4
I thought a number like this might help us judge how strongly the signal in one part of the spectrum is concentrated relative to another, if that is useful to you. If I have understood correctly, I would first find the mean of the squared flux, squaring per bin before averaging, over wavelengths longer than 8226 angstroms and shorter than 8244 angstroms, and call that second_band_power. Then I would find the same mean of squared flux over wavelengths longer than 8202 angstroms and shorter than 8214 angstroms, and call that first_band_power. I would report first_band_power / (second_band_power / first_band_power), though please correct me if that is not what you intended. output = 7.7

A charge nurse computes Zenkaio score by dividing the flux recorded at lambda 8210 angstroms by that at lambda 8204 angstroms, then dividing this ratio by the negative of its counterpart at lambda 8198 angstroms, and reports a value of -0.55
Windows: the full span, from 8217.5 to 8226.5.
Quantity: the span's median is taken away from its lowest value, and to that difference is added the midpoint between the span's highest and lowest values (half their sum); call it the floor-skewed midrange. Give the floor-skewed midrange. 2.61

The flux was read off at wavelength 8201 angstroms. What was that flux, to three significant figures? 2.26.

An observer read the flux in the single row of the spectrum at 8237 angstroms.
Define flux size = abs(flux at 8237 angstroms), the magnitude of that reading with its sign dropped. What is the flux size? 2.85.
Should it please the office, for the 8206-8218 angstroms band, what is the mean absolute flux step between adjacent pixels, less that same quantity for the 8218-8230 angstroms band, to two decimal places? -0.06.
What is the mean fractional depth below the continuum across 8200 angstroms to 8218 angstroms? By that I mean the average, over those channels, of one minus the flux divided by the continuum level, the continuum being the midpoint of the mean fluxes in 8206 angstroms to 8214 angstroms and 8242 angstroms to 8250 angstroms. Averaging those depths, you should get 0.15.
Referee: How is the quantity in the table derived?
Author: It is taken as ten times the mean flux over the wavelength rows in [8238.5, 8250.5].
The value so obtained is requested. 34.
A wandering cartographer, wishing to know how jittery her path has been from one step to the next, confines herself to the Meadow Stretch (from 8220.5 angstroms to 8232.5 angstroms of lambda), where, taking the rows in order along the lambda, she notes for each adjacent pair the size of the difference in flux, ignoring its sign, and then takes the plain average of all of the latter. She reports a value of 0.343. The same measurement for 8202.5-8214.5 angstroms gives 0.357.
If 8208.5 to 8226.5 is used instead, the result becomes 0.360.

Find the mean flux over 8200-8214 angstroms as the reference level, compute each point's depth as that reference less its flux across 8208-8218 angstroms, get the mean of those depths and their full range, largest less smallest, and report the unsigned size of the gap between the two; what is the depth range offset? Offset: 0.7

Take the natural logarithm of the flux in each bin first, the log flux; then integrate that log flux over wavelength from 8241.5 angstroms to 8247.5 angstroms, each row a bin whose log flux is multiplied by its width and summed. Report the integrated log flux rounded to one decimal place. 7.8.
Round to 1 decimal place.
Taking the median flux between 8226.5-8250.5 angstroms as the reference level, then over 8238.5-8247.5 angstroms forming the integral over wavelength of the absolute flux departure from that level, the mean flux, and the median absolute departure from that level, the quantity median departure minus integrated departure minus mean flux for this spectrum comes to -7.1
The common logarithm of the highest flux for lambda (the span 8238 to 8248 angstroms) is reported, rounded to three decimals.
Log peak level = 0.571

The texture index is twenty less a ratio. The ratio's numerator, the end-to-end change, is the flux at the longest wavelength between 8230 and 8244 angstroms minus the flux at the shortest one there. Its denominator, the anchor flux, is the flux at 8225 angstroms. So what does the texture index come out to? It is 19.73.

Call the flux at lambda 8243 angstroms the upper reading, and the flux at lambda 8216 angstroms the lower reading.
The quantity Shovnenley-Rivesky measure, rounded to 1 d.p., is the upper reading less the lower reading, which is 1.2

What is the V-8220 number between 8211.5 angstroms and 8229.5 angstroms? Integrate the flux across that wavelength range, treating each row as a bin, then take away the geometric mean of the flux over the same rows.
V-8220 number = 48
